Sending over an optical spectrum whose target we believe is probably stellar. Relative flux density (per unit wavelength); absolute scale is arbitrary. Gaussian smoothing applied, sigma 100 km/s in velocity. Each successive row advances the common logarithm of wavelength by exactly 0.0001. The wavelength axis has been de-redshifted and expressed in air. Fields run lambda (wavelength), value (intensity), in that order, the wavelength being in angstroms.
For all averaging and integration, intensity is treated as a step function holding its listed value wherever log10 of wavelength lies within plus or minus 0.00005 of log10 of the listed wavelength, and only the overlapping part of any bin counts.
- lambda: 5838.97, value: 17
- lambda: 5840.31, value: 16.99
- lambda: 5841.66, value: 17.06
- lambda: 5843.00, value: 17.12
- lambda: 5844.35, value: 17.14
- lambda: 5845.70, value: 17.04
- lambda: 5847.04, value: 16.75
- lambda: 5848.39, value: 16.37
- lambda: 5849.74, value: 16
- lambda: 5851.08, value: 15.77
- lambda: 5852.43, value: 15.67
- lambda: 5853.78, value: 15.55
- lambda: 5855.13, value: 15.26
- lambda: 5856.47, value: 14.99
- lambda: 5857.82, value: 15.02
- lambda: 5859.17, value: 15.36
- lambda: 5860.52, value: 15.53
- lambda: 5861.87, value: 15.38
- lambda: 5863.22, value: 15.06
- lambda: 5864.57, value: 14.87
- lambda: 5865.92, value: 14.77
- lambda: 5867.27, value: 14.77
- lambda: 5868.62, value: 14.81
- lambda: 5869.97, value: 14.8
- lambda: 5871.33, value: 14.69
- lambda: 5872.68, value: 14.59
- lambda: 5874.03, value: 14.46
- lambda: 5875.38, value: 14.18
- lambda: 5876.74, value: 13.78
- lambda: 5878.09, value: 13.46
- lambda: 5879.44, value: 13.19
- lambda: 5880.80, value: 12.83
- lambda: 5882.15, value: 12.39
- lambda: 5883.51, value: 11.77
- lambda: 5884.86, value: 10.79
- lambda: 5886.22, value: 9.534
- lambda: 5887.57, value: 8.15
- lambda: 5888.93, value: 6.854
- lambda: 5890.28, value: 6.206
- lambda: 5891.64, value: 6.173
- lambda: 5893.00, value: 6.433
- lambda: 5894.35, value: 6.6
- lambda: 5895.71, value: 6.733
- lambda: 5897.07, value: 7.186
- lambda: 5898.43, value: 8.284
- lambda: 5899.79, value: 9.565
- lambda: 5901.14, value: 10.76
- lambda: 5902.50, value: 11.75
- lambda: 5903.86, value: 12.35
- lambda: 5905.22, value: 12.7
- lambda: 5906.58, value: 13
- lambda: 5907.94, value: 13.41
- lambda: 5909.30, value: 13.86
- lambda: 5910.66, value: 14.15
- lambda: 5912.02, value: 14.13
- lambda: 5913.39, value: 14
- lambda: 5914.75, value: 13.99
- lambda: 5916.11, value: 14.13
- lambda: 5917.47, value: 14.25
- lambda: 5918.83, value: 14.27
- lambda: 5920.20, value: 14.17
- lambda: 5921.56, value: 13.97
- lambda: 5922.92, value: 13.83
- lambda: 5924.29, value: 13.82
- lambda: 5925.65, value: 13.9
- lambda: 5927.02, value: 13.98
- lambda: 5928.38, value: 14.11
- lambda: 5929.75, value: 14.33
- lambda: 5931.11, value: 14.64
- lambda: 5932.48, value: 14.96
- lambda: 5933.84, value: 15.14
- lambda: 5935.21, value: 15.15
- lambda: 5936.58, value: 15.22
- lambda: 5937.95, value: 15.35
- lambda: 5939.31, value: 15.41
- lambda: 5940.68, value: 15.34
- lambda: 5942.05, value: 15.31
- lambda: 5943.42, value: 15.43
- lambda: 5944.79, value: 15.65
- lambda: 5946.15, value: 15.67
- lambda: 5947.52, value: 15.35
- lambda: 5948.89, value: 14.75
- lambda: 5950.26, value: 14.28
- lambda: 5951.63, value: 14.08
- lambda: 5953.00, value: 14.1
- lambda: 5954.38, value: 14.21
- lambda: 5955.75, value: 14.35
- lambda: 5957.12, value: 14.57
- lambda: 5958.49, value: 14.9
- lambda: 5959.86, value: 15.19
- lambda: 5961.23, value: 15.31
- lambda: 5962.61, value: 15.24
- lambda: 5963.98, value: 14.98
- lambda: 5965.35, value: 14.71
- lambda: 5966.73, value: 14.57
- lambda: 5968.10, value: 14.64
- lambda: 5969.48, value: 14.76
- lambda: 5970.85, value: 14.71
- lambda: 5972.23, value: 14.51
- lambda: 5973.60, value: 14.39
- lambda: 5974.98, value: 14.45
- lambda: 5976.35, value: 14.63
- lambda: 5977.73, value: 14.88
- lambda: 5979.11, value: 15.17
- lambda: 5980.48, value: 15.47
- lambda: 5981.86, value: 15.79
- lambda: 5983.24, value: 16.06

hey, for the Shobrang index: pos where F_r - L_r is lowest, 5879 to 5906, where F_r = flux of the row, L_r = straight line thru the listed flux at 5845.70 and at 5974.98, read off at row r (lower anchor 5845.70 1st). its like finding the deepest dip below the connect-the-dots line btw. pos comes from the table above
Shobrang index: 5891.64 angstroms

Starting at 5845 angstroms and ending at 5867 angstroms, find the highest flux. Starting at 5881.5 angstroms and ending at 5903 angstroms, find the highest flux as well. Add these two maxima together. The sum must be 29.4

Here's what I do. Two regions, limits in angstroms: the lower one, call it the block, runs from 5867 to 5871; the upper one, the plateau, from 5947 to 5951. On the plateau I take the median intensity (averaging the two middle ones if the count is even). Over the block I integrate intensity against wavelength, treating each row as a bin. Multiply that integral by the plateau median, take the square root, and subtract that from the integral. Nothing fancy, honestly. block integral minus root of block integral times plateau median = 30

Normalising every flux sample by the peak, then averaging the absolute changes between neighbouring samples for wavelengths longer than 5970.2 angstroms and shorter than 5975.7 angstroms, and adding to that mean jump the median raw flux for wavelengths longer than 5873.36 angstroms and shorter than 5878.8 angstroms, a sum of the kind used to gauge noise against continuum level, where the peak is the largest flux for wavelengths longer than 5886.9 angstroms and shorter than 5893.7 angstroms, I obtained 14.0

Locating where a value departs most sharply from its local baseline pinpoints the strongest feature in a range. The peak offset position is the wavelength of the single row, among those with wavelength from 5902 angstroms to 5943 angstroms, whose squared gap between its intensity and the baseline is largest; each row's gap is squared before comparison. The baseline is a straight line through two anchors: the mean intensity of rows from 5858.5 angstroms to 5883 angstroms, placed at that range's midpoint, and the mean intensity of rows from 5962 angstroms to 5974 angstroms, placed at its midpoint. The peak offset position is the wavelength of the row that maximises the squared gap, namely 5902.50 angstroms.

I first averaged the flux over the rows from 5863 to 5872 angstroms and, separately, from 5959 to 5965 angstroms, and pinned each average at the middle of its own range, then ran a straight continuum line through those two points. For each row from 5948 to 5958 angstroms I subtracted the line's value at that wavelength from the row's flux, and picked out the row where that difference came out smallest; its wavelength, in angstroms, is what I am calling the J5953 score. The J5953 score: 5951.63 angstroms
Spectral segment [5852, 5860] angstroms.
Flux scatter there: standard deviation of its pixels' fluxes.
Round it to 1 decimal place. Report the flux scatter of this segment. 0.3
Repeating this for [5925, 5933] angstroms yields 0.4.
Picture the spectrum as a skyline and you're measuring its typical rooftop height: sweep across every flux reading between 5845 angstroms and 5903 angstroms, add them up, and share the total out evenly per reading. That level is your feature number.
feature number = 12.7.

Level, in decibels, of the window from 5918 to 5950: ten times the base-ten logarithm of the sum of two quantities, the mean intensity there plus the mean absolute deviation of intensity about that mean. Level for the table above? 11.9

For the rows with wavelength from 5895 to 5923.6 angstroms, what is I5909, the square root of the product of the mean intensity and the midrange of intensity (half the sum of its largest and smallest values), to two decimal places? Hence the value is 11.41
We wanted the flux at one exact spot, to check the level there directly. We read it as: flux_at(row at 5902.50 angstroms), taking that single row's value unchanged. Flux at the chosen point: 11.75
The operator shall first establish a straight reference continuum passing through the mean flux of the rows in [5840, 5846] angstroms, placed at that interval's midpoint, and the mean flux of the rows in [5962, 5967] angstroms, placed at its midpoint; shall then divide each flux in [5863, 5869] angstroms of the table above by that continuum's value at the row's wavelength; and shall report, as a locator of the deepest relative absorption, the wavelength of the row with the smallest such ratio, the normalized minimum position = 5865.92 angstroms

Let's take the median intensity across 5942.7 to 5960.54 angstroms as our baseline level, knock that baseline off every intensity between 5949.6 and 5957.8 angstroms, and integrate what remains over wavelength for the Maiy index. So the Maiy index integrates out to -4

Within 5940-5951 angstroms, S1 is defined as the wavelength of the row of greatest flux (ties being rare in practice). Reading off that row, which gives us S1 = 5946.15 angstroms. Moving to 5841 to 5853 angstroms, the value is 5844.35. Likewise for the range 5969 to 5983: 5981.86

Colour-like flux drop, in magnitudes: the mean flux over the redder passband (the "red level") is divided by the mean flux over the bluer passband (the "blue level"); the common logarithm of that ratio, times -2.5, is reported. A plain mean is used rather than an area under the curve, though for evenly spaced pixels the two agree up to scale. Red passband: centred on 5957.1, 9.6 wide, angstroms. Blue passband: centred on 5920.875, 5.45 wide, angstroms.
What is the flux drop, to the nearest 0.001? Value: -0.045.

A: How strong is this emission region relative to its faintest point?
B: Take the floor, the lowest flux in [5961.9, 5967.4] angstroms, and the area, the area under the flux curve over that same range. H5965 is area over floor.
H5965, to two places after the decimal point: 5.61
